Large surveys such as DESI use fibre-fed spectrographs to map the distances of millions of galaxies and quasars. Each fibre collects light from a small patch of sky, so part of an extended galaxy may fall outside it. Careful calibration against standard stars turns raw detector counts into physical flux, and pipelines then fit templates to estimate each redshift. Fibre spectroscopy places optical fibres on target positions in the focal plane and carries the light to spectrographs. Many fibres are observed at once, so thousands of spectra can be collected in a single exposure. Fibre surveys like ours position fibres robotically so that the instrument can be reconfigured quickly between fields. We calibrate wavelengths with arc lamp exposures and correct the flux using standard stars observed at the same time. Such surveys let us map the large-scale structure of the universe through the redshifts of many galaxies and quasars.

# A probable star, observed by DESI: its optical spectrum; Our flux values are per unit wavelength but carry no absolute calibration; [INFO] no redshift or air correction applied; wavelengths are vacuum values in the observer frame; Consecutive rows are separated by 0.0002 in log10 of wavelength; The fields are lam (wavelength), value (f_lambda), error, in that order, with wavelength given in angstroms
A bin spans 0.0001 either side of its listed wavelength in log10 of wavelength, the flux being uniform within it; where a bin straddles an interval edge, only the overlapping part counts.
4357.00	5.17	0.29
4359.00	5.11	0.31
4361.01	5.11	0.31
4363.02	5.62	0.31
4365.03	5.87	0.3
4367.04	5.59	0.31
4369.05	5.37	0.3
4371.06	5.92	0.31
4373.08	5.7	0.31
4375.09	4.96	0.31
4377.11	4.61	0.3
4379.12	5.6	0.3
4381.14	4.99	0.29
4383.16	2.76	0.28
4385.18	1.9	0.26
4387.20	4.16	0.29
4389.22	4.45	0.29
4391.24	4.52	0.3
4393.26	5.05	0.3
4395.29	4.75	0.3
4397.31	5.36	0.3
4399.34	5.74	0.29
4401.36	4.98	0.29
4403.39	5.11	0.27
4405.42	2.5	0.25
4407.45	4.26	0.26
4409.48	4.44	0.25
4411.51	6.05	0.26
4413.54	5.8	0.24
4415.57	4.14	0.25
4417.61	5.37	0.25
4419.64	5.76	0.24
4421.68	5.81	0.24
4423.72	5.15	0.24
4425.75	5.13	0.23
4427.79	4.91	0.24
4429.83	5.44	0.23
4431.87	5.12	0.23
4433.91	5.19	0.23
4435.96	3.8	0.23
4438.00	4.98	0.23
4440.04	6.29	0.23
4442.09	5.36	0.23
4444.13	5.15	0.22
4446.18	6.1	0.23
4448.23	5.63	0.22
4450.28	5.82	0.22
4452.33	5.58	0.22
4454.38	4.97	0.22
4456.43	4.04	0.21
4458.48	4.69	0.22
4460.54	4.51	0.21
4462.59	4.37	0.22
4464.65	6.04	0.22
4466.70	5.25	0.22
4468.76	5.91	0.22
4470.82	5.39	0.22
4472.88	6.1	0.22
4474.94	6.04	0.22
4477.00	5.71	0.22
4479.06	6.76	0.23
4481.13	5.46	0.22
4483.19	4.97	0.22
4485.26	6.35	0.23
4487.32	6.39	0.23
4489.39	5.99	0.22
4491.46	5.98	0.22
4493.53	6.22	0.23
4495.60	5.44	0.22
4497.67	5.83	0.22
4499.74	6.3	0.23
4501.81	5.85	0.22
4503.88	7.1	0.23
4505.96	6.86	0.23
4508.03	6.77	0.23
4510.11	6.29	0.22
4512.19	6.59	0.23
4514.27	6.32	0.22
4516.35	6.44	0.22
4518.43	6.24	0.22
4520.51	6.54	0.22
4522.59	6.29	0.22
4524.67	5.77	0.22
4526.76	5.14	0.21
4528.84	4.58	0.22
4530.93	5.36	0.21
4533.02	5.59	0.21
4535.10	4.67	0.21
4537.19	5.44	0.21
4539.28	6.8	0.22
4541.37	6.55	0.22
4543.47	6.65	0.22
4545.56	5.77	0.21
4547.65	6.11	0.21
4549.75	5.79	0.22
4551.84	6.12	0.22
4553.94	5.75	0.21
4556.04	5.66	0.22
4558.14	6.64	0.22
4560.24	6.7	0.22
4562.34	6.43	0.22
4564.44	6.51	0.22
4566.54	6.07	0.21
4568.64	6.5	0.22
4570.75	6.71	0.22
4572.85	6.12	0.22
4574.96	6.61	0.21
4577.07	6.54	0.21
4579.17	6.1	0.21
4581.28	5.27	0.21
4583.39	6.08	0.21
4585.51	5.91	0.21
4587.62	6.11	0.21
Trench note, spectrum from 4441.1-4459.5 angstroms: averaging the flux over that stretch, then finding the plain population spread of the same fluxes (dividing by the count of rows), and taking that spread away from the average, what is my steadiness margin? 4.7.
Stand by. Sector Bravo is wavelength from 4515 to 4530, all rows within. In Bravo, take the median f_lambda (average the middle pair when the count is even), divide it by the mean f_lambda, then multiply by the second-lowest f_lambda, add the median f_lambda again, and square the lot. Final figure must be 137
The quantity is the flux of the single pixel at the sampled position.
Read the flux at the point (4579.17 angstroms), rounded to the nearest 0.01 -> 6.10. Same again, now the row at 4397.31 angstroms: 5.36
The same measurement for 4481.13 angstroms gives 5.46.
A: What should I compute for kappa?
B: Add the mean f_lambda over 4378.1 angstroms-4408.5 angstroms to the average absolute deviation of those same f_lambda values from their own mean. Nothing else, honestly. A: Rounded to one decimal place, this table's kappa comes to 5.3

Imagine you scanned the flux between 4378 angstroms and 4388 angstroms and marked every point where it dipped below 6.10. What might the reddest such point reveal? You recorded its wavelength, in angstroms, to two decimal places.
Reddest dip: 4387.20 angstroms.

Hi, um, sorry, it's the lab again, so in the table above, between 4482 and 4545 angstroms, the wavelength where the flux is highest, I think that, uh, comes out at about 4503.88 angstroms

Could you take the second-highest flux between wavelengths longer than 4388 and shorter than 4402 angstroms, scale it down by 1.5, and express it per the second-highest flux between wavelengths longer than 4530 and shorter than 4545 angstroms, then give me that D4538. 0.54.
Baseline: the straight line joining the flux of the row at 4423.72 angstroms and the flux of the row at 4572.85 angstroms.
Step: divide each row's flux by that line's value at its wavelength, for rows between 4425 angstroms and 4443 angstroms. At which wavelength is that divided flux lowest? 4435.96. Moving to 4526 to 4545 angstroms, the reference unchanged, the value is 4528.84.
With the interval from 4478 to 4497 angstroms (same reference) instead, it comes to 4483.19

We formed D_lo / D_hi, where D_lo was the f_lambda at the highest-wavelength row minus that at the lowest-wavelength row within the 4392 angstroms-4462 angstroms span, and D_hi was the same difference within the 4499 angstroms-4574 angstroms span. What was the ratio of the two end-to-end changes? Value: 3.0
